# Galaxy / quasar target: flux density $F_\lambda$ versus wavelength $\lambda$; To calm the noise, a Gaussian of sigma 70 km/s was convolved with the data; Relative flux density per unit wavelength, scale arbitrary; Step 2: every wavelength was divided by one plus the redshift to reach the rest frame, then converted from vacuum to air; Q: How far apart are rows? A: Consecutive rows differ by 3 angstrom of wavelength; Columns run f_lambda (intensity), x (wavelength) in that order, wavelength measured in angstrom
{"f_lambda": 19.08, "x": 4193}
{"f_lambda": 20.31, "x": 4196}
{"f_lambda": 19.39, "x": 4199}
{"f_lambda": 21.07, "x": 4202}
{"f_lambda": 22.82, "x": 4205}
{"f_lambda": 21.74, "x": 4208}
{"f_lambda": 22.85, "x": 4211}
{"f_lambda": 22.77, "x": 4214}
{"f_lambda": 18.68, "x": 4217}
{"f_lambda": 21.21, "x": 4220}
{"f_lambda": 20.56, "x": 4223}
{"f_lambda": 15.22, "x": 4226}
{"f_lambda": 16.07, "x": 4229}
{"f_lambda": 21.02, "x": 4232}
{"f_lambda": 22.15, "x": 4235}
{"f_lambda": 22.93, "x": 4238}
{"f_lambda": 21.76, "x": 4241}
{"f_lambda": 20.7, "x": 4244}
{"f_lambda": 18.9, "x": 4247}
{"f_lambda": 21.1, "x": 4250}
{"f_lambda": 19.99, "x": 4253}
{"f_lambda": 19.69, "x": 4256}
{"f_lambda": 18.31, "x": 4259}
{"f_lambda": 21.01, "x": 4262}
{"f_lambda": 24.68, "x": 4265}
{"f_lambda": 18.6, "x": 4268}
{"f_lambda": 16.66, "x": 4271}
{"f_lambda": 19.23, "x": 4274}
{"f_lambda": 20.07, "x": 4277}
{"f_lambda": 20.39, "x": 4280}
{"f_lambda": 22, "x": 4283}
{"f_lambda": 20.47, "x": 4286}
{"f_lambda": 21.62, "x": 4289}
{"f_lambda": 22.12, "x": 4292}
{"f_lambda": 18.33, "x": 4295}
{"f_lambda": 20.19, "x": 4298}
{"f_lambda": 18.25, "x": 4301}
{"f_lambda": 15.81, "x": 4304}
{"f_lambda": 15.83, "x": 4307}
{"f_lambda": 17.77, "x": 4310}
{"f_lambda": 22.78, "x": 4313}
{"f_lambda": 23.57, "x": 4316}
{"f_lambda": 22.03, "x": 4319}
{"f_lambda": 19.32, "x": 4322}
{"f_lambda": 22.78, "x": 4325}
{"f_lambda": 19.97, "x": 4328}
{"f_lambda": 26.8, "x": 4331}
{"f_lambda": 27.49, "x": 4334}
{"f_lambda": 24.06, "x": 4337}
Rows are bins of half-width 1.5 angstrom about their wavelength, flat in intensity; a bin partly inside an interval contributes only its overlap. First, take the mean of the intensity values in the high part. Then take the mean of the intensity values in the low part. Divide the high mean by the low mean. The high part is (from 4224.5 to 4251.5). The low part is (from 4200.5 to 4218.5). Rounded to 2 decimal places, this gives 0.92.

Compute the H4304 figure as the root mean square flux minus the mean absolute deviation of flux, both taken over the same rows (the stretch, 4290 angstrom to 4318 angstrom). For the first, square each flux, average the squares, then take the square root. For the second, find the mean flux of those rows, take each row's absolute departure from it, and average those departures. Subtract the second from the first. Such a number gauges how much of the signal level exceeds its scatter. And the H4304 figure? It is 17.1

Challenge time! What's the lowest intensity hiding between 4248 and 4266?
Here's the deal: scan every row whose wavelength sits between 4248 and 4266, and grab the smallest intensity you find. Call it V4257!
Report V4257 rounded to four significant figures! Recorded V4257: 18.31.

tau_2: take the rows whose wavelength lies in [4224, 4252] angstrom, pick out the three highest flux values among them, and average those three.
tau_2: 22.3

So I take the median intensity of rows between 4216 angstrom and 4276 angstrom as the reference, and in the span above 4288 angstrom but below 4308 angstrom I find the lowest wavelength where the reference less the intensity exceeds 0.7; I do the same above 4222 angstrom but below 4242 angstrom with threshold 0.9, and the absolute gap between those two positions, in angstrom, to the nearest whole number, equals 69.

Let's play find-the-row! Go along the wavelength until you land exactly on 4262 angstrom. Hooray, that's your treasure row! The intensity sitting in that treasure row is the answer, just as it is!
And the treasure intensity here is 21.01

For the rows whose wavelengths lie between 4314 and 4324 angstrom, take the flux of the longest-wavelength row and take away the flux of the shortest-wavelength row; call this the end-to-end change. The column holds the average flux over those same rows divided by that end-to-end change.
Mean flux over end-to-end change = -5.1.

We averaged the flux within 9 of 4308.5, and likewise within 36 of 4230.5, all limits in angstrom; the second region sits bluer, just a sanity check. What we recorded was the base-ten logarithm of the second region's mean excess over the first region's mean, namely 0.21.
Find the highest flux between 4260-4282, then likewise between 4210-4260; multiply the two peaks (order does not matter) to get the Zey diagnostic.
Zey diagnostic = 566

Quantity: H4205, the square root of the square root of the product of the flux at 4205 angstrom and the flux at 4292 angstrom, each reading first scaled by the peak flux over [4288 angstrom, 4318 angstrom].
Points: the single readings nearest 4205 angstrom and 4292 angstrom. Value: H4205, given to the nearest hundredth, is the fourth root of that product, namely 0.98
